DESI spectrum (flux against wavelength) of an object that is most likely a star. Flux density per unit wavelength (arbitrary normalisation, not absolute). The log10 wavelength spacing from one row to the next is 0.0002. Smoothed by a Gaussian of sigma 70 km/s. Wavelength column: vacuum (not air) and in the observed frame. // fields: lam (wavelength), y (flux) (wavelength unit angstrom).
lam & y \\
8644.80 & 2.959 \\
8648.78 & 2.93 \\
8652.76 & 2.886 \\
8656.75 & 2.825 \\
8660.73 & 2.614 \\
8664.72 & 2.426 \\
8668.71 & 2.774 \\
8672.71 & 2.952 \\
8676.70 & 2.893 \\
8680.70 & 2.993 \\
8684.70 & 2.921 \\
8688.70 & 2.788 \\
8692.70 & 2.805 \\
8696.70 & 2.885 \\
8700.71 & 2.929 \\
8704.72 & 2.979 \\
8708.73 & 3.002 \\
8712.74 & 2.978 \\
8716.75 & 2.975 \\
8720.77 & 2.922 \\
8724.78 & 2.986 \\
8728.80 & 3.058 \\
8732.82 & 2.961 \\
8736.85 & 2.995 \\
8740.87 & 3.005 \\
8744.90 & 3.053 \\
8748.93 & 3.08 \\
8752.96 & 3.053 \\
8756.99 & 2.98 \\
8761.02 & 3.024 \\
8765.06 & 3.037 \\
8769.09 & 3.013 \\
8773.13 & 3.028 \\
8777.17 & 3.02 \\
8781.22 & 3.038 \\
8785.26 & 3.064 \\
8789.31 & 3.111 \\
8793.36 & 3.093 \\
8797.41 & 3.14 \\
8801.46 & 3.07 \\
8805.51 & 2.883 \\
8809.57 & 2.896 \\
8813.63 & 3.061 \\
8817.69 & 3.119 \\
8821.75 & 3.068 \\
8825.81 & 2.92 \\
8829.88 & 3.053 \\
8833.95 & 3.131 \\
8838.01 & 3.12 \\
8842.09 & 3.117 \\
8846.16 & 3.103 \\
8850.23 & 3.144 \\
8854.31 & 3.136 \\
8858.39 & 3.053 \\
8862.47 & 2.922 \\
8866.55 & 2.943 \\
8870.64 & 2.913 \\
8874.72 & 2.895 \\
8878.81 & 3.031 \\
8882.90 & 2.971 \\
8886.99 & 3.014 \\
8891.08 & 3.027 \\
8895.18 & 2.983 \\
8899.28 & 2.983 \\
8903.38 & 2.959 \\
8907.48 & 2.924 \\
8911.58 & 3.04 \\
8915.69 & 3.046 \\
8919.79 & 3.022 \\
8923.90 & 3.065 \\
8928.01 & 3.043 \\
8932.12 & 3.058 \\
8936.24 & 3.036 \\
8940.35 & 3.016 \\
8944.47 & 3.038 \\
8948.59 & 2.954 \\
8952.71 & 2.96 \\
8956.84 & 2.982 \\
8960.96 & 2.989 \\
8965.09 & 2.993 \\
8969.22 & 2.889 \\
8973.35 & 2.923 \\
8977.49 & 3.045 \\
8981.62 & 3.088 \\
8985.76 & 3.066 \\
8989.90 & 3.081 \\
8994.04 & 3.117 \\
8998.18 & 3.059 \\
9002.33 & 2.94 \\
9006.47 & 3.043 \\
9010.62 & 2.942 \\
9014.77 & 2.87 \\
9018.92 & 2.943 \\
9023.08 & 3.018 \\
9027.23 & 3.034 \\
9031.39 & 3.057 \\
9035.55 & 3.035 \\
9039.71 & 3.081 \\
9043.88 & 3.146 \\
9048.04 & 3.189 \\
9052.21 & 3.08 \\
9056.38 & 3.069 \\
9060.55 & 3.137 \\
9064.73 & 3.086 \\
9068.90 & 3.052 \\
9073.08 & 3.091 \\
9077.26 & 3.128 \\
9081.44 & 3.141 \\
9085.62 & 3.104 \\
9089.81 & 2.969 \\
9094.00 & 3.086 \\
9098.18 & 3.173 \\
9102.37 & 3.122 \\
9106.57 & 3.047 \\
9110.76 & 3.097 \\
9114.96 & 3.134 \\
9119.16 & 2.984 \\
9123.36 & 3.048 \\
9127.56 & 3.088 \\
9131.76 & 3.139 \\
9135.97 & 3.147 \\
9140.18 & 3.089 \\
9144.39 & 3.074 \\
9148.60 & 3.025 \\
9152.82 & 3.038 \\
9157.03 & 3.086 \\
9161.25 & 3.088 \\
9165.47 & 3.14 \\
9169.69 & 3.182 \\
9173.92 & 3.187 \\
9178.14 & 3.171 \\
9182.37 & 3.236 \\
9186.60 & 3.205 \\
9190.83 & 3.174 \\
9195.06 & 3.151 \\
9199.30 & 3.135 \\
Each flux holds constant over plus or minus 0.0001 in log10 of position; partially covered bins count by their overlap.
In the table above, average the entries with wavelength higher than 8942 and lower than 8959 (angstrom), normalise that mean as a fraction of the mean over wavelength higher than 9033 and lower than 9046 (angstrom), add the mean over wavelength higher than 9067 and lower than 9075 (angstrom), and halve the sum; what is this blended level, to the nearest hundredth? 2.02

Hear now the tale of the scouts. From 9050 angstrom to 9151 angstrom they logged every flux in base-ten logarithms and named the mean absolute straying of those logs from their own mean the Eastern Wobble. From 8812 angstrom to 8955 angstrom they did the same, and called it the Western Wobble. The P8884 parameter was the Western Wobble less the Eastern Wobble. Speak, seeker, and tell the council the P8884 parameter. 0.0029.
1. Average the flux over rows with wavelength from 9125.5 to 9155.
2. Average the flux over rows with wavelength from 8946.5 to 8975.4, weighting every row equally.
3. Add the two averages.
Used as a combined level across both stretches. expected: 6.04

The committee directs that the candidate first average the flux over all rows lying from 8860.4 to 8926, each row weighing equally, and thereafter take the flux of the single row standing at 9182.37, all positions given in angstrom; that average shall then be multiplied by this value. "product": 9.66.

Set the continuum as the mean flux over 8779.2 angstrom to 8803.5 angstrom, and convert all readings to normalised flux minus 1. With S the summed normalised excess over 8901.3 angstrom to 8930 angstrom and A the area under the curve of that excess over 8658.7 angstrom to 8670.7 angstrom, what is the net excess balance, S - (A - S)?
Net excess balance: 1.5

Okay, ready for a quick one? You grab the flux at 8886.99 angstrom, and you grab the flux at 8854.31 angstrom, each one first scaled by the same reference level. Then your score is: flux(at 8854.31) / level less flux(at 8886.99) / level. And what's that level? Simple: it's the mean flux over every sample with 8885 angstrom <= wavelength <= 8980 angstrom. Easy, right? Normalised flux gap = 0.041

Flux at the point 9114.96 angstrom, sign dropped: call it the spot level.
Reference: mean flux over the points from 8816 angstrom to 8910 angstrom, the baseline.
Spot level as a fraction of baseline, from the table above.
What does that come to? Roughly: 1.04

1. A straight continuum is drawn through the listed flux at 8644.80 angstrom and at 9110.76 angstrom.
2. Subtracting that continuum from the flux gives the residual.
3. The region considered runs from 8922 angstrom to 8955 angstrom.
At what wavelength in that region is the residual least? 8948.59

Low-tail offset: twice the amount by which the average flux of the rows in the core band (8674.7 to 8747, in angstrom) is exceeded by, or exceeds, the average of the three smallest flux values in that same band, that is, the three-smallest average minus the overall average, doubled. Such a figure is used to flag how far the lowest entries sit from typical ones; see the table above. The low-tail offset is -0.251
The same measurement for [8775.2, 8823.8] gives -0.228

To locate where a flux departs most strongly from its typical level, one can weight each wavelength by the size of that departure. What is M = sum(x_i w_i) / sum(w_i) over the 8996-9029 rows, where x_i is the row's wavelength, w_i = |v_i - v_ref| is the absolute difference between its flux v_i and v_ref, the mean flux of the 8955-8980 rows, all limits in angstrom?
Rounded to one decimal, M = 9012.0 angstrom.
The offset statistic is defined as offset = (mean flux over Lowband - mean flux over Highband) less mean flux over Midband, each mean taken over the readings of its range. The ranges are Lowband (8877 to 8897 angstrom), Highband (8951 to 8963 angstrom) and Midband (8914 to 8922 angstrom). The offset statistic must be -3.01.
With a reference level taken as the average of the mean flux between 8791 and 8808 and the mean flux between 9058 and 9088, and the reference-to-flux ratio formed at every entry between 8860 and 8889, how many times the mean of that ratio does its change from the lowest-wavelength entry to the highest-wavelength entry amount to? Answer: -0.031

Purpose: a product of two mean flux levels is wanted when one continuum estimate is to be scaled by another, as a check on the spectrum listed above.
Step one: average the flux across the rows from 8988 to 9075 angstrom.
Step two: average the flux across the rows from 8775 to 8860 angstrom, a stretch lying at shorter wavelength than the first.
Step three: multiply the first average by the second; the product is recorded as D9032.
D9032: 9.35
